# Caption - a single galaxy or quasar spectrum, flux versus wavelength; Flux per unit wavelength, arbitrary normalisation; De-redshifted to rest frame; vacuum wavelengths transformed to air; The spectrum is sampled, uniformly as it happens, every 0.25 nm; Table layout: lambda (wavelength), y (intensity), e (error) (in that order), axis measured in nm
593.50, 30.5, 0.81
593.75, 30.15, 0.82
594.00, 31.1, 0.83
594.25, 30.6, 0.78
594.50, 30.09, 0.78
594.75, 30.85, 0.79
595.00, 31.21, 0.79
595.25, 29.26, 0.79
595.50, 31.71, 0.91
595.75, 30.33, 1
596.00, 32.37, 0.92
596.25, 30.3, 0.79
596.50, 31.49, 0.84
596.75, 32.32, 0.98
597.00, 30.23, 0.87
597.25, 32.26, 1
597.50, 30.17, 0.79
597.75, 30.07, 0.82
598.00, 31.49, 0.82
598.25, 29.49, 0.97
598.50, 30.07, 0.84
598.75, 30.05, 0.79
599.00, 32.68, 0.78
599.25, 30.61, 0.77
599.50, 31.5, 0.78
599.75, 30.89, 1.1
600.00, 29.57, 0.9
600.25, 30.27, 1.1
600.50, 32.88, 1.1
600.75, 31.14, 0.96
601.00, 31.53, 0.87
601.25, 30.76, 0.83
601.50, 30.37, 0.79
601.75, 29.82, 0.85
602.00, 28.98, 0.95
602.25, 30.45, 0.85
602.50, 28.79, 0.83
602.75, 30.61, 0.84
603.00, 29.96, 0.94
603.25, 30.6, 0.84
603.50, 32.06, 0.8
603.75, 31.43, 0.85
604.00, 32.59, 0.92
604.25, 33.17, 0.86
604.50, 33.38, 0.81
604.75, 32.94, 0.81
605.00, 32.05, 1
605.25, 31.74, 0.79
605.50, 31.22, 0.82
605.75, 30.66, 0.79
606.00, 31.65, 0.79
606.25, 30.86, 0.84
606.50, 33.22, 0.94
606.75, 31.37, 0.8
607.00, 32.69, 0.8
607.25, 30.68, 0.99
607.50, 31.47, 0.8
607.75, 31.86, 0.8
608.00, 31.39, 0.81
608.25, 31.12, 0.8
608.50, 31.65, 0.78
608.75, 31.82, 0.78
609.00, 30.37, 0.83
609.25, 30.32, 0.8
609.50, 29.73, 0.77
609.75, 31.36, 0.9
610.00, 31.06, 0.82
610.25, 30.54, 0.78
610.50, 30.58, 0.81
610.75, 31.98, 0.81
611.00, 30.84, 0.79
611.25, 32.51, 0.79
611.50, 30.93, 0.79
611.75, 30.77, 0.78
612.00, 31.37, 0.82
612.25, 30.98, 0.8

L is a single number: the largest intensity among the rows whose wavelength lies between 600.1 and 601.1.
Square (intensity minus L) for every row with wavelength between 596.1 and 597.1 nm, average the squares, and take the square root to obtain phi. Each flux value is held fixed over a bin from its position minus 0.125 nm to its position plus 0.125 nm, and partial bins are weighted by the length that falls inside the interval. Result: 2.0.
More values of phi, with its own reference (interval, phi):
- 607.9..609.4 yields 1.9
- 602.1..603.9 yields 2.5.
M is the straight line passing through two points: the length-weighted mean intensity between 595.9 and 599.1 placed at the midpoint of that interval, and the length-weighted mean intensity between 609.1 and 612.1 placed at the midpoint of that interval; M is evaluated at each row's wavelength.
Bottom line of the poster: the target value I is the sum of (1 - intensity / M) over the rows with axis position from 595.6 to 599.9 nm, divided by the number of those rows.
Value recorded 0.001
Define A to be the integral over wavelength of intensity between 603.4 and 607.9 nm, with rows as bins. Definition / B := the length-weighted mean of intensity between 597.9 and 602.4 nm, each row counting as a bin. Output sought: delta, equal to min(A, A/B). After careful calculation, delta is 4.68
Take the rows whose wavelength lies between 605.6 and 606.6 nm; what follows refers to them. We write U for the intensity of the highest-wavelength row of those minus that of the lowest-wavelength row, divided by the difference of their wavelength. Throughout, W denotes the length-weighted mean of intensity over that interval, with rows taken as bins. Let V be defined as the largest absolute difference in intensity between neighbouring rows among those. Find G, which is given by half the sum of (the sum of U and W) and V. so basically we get 19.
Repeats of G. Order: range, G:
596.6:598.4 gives 16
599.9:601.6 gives 17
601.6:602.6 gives 15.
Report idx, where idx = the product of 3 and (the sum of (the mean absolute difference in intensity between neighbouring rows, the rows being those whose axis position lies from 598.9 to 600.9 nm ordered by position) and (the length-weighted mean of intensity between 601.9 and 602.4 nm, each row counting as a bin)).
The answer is 93.4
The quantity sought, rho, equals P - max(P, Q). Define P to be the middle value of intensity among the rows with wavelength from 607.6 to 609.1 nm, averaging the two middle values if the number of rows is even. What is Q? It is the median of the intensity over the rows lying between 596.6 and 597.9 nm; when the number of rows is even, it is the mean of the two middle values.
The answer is 0.0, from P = 31.5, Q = 30.2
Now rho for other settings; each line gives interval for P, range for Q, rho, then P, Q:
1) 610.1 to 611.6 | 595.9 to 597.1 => -0.6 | 30.9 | 31.5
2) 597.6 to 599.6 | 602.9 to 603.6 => -0.3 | 30.3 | 30.6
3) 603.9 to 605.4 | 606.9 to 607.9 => 0.0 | 32.8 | 31.7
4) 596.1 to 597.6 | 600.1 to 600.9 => -0.2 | 30.9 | 31.1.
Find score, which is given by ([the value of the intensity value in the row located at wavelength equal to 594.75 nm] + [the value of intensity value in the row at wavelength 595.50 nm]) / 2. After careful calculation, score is 31.3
